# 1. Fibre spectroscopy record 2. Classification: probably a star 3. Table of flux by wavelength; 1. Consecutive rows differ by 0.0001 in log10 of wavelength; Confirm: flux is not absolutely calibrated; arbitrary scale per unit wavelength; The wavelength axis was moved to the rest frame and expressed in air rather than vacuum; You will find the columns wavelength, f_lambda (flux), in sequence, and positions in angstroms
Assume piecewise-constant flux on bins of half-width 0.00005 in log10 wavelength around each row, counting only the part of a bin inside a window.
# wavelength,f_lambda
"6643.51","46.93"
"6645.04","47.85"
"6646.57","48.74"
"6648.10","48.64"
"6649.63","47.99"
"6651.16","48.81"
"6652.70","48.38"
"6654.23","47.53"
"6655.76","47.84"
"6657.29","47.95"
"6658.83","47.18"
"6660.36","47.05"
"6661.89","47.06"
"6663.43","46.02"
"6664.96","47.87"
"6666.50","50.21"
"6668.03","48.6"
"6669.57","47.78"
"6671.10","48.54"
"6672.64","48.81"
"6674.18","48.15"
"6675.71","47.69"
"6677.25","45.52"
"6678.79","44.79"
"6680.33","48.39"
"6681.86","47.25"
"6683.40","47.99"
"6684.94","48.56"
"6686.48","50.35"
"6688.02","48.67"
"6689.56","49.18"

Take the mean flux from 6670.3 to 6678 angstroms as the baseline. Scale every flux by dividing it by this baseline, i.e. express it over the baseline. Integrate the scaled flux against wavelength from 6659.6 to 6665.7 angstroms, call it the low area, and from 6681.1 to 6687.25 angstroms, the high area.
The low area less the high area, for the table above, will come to -0.2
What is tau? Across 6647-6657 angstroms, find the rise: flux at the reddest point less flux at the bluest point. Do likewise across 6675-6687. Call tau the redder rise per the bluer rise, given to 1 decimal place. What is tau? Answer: -3.3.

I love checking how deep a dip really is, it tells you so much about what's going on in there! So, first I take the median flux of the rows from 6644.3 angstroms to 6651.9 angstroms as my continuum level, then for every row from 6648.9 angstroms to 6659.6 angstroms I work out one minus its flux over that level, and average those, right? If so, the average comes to 0.014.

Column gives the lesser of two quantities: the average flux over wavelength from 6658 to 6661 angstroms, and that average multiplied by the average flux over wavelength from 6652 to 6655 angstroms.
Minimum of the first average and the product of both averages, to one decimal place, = 47.1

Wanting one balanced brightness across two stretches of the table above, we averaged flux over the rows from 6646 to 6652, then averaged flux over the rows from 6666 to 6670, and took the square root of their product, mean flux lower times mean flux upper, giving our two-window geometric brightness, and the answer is 48.7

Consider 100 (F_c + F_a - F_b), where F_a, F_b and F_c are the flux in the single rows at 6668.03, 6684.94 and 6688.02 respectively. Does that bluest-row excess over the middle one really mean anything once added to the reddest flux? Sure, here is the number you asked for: 4871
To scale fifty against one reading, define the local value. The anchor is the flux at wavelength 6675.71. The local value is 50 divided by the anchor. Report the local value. 1.05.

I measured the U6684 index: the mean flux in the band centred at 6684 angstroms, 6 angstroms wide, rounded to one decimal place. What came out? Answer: 48.5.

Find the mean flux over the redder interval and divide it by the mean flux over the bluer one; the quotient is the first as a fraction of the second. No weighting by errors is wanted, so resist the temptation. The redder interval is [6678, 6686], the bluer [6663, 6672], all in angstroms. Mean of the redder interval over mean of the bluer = 0.98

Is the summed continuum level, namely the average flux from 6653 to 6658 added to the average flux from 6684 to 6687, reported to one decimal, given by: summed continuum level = 97.2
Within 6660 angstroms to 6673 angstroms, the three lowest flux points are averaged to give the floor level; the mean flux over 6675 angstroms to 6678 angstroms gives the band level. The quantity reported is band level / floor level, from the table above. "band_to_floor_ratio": 1.00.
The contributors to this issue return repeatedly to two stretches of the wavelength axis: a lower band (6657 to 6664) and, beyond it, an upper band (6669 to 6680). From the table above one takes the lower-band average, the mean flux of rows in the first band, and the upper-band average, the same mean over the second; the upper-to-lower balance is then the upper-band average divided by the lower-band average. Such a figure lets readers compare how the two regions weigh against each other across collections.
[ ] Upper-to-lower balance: 1.01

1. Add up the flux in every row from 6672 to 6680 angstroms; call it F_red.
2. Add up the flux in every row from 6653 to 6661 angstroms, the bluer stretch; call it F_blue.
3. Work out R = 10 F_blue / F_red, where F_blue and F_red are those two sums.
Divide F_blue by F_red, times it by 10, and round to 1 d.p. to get 10.1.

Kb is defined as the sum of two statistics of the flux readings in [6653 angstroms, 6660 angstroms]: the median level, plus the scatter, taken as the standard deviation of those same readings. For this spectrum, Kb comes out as 48.0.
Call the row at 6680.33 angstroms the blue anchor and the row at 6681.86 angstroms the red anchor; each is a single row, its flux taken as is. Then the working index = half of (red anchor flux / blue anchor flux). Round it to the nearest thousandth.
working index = 0.488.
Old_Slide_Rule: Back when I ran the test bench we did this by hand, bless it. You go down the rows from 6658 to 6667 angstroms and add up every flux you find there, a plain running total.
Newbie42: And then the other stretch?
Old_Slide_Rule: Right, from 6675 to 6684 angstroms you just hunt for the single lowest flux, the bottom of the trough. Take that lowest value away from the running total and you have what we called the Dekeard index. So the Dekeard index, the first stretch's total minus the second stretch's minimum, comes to 241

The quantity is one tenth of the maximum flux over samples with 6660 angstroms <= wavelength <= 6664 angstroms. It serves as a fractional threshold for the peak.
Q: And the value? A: 4.71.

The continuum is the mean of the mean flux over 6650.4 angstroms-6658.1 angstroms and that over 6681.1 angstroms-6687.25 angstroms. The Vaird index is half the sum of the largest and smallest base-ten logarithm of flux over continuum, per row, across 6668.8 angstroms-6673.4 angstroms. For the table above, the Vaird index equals 0.000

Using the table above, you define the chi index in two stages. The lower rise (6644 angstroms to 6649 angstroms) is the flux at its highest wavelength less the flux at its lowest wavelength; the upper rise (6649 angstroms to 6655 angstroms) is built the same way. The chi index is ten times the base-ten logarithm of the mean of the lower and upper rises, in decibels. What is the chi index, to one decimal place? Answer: -7.8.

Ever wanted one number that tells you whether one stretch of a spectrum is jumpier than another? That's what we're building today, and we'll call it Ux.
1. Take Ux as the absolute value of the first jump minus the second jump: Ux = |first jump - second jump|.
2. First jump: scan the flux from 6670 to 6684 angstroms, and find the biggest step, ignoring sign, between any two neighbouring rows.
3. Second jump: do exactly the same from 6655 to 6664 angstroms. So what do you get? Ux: 2.6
